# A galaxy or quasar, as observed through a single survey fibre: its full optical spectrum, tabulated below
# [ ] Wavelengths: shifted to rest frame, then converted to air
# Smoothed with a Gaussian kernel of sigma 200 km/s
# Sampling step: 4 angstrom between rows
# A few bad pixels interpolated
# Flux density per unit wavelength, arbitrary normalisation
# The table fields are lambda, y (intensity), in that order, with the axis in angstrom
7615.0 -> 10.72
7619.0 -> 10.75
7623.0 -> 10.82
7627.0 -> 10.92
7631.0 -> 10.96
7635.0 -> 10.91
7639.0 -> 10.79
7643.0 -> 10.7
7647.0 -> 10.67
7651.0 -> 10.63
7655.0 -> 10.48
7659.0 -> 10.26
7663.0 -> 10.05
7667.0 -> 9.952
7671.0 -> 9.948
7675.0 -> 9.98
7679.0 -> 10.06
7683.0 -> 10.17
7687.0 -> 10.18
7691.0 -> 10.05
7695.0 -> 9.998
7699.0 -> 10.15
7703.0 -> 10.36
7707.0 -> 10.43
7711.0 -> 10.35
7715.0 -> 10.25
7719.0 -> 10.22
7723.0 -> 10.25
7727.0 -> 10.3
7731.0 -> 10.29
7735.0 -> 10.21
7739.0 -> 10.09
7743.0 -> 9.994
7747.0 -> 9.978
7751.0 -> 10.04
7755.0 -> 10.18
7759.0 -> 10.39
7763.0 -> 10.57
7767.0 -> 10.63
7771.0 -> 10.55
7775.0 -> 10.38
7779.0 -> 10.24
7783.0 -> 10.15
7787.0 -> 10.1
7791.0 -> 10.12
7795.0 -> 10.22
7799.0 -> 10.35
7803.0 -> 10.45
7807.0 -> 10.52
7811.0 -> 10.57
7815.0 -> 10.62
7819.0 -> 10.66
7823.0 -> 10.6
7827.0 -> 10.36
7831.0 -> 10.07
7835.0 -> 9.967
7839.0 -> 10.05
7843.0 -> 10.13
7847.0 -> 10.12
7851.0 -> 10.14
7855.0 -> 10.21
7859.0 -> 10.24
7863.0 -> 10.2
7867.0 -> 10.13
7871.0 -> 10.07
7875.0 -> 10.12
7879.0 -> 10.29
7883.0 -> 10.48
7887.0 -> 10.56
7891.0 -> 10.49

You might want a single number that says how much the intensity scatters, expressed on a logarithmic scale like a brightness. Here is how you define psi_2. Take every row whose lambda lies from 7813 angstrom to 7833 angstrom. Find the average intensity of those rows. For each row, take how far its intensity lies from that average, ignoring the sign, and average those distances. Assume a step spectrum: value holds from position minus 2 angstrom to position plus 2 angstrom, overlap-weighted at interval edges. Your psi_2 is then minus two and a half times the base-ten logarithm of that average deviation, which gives 1.8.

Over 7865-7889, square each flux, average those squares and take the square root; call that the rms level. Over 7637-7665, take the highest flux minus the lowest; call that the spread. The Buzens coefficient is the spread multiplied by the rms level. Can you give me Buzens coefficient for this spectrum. 7.6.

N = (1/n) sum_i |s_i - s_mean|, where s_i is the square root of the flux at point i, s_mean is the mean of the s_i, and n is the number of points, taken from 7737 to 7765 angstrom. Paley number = 0.027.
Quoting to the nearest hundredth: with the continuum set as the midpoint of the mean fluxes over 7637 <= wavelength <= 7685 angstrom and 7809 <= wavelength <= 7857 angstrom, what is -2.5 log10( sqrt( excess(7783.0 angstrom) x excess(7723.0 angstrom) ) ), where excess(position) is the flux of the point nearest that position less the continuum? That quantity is 2.66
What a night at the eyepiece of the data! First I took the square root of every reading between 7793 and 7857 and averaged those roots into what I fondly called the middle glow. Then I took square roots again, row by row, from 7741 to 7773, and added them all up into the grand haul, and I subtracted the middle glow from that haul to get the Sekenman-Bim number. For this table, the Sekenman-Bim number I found 22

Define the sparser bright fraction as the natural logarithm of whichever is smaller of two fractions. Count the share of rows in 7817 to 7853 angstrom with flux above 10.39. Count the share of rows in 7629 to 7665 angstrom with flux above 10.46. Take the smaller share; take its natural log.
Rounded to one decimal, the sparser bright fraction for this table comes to -1.5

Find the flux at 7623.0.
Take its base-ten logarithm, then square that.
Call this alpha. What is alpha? 1.070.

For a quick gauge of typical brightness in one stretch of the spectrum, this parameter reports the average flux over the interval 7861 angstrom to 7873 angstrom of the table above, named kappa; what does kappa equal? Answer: 10.13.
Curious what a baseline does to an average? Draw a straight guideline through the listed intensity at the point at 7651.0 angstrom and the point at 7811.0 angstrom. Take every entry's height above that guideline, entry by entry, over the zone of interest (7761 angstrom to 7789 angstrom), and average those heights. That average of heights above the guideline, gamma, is -0.21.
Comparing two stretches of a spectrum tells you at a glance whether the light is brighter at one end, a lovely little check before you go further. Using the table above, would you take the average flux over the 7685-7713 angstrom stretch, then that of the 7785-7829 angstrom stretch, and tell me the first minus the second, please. -0.20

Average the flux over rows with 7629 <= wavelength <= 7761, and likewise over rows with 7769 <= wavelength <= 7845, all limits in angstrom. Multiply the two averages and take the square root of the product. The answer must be 10.3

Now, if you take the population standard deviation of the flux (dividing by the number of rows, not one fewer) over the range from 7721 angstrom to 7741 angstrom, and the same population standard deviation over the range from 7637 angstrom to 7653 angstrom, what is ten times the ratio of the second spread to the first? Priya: 7.7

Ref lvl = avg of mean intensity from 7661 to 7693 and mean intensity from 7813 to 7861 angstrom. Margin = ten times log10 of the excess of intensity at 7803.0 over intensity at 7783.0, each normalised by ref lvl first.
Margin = -15.3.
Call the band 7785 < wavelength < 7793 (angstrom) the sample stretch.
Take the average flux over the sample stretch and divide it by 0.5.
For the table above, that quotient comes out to 20.2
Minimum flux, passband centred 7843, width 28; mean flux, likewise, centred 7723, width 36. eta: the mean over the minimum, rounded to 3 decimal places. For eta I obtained 1.030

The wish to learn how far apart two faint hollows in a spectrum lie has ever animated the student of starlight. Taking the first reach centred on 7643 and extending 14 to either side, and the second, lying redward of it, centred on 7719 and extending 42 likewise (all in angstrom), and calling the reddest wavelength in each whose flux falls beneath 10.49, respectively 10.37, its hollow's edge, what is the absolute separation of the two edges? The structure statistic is 100 angstrom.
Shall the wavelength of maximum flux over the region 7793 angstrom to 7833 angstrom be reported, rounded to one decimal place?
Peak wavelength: 7819.0 angstrom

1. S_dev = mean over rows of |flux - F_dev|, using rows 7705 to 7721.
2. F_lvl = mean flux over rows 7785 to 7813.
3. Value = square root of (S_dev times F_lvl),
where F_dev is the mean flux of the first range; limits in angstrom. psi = 0.89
